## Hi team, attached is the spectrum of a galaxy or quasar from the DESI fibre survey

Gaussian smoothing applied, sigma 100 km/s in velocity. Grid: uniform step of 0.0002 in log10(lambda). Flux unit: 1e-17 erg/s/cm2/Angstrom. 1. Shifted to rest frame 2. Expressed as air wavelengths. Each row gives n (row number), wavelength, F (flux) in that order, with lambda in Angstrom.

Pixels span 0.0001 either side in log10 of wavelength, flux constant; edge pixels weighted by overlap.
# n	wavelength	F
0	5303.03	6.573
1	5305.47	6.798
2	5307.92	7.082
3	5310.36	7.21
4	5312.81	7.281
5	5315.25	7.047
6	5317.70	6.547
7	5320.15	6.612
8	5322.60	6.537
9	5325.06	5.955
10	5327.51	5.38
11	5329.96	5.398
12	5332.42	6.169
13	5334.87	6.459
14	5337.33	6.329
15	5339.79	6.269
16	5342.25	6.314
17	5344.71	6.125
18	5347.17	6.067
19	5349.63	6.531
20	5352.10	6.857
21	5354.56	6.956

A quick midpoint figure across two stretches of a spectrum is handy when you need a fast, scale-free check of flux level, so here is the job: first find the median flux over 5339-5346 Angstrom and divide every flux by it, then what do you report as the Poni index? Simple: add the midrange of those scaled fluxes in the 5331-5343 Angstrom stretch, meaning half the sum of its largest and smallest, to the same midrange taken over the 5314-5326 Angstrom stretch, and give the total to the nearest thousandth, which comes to 2.044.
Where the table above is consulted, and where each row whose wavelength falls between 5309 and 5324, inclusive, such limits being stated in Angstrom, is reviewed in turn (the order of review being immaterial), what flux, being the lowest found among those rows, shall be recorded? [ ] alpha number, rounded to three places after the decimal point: 6.537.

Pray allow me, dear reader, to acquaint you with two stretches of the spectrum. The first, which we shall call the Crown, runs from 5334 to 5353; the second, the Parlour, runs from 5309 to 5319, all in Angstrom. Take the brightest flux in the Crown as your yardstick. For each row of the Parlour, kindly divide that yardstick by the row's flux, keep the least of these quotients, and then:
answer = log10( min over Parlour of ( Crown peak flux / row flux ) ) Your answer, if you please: -0.026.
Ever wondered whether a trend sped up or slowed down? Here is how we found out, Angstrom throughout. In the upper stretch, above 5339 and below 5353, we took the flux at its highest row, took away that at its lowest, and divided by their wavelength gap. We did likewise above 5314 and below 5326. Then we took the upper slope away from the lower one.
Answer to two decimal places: -0.16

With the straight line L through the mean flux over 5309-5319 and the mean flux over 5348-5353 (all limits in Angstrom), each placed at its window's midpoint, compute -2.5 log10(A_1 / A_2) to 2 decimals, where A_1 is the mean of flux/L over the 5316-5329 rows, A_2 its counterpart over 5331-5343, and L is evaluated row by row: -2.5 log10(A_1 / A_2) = 0.04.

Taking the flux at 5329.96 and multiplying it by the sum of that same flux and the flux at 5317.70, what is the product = 64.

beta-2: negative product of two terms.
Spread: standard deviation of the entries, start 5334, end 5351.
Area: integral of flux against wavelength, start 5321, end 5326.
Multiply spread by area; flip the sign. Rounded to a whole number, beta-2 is -5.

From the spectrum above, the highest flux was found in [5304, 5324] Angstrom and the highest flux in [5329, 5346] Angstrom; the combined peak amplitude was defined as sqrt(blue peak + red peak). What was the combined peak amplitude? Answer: 3.71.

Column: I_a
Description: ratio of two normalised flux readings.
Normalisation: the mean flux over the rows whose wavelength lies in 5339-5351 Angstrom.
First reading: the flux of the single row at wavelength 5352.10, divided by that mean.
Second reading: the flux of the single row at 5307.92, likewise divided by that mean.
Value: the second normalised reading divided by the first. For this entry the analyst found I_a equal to 1.03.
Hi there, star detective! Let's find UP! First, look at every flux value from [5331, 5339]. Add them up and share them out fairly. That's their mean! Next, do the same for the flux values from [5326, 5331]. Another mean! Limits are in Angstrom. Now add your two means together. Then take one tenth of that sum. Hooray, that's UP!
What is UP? 1.17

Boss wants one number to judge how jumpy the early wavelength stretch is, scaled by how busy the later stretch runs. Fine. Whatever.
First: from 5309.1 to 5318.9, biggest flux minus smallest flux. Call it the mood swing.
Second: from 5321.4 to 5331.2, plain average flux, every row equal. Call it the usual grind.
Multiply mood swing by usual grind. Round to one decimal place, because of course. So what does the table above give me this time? 4.3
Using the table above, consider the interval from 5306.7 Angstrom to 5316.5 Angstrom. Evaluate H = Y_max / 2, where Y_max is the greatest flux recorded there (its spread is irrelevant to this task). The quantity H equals 3.6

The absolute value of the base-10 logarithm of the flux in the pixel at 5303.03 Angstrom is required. 0.818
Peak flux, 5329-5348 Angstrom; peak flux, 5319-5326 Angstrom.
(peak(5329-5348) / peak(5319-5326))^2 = 0.95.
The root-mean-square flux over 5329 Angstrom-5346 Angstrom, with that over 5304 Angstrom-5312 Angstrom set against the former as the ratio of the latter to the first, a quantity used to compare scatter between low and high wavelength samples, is 1.14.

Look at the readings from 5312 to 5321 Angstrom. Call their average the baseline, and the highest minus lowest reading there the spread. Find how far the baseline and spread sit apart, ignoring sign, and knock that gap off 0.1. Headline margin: -6.0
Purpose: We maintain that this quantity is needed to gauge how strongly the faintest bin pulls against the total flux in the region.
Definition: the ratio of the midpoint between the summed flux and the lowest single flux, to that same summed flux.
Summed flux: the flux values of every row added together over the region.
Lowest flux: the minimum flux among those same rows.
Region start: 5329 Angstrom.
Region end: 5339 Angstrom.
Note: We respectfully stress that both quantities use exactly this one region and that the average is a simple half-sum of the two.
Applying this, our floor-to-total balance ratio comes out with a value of 0.611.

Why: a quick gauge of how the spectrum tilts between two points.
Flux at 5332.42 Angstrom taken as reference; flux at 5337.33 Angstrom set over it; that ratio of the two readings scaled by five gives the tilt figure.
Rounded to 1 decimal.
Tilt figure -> 5.1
